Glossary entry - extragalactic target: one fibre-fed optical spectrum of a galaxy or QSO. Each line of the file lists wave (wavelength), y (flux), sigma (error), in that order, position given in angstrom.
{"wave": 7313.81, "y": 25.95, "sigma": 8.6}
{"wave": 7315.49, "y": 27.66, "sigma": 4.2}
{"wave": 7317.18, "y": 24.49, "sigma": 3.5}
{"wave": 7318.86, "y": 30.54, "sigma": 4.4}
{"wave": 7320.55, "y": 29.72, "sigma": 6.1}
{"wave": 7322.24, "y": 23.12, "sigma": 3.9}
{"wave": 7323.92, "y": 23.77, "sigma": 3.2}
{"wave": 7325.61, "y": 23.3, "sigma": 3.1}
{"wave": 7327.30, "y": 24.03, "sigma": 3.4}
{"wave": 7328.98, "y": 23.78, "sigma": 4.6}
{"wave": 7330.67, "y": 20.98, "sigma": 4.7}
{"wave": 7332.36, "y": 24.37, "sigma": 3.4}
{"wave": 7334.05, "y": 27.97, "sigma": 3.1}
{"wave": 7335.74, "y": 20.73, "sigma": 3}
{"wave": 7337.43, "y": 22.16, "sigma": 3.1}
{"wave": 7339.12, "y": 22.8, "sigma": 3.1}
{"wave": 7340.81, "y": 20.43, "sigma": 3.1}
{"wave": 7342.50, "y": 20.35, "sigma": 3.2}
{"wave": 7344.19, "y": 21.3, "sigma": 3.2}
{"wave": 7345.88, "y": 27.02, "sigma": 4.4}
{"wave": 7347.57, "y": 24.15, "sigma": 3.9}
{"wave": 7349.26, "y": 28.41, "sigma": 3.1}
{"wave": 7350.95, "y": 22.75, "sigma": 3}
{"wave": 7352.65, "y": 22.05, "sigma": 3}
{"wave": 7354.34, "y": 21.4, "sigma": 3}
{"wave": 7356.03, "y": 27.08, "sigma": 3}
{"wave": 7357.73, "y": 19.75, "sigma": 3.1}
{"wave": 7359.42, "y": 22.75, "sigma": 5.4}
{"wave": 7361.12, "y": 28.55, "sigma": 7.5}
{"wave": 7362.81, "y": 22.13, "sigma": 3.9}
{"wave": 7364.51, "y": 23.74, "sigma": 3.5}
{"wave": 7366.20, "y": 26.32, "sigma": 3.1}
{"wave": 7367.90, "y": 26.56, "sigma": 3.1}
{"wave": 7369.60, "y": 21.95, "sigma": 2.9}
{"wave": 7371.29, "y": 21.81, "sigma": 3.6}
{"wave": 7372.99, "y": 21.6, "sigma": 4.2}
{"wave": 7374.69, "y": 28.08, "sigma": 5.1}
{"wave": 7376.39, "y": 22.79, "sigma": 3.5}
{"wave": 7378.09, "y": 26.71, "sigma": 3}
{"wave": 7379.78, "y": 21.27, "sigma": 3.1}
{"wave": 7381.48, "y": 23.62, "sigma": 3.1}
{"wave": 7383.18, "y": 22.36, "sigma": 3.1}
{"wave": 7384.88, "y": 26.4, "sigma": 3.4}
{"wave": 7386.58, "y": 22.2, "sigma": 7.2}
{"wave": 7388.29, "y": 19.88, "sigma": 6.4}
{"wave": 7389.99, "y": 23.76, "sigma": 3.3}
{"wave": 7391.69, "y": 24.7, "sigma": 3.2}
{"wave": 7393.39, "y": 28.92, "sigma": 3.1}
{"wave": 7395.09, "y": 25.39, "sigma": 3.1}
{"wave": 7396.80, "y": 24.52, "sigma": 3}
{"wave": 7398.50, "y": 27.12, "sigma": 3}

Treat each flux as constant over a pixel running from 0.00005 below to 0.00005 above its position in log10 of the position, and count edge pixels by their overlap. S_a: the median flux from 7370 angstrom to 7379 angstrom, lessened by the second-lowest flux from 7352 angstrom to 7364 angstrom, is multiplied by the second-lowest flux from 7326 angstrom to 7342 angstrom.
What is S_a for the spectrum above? 29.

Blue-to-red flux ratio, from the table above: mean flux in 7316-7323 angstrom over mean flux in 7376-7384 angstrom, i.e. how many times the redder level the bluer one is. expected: 1.15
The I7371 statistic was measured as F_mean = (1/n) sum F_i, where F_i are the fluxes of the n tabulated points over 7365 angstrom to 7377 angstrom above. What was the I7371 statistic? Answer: 24.2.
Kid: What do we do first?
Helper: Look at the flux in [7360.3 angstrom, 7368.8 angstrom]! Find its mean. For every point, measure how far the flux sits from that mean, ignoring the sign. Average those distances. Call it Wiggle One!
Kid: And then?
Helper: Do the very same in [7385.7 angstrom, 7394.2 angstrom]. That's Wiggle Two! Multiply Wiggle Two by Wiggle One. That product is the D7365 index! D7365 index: 4.72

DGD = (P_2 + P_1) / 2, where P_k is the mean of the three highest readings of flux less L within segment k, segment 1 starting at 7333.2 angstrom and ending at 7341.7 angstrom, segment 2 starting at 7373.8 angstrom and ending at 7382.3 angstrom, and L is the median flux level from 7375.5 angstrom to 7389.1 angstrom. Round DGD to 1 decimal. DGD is 2.6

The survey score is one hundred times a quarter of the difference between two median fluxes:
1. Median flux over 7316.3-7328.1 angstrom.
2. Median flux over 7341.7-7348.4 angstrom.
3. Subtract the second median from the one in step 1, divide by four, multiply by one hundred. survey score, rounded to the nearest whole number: 33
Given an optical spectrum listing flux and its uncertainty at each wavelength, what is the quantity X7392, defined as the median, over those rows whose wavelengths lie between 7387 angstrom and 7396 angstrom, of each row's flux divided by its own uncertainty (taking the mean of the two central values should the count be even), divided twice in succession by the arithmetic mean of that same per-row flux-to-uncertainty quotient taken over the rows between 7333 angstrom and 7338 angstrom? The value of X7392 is 0.130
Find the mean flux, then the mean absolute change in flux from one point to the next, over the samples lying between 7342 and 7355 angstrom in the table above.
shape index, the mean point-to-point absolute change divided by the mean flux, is 0.13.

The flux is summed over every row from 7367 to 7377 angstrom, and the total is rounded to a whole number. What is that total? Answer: 143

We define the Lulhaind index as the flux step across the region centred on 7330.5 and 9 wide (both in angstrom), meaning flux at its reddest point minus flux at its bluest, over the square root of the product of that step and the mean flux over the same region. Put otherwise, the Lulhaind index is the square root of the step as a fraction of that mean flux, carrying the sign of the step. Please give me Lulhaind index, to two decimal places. 0.40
